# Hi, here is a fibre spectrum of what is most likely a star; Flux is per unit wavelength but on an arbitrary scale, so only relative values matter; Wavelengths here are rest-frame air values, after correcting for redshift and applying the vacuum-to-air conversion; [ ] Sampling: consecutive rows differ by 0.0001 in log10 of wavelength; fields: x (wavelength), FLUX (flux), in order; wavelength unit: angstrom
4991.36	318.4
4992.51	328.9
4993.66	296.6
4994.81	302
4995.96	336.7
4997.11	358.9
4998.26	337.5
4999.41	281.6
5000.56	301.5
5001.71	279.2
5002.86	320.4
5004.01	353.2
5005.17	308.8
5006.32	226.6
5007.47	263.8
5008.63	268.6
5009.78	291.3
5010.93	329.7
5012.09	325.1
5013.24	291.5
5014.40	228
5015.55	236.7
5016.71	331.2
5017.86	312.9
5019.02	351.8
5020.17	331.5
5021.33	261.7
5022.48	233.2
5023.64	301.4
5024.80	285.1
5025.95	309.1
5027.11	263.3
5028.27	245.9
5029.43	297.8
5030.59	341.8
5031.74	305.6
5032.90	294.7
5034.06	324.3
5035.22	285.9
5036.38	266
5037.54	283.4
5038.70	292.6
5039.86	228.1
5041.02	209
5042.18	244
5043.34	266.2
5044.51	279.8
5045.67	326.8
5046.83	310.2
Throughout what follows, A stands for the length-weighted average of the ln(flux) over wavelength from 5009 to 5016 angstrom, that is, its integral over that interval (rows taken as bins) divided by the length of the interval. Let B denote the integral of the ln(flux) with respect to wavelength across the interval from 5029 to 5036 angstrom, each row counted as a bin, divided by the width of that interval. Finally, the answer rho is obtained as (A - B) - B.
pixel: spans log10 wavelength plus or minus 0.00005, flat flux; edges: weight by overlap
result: -5.81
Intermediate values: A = 5.643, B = 5.73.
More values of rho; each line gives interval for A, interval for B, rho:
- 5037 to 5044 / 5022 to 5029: -5.68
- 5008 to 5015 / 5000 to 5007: -5.72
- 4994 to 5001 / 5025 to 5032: -5.59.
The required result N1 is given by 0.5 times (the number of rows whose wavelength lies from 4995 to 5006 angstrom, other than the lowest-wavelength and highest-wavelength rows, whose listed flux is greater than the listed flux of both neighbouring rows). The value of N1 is 1.5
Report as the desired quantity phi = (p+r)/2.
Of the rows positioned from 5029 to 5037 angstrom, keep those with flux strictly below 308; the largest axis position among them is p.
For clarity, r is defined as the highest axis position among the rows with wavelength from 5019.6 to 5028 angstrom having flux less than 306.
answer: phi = 5031.7 angstrom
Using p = 5036.38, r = 5027.11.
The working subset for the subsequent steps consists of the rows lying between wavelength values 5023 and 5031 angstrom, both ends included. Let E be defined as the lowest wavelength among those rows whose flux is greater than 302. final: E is 5025.95 angstrom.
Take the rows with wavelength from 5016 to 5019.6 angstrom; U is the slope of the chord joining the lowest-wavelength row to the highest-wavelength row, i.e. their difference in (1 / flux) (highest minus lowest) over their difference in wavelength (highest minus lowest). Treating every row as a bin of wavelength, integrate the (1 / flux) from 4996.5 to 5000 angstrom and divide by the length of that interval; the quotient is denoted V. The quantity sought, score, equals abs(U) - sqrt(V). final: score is -0.056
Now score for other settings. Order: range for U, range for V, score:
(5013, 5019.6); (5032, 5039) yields -0.059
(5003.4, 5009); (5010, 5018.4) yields -0.059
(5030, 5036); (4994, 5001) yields -0.056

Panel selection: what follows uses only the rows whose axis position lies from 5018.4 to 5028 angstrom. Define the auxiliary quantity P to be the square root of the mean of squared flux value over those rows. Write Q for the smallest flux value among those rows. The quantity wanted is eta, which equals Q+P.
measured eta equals 528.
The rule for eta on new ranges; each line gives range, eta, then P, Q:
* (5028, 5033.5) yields 545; 299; 245.9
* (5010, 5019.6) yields 532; 304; 228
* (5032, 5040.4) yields 512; 283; 228.1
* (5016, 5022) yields 581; 319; 261.7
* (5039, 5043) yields 436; 227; 209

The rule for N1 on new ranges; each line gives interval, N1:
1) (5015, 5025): 1.5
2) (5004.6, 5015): 0.5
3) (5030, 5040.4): 1.0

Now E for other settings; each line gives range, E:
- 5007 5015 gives 5010.93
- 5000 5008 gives 5002.86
